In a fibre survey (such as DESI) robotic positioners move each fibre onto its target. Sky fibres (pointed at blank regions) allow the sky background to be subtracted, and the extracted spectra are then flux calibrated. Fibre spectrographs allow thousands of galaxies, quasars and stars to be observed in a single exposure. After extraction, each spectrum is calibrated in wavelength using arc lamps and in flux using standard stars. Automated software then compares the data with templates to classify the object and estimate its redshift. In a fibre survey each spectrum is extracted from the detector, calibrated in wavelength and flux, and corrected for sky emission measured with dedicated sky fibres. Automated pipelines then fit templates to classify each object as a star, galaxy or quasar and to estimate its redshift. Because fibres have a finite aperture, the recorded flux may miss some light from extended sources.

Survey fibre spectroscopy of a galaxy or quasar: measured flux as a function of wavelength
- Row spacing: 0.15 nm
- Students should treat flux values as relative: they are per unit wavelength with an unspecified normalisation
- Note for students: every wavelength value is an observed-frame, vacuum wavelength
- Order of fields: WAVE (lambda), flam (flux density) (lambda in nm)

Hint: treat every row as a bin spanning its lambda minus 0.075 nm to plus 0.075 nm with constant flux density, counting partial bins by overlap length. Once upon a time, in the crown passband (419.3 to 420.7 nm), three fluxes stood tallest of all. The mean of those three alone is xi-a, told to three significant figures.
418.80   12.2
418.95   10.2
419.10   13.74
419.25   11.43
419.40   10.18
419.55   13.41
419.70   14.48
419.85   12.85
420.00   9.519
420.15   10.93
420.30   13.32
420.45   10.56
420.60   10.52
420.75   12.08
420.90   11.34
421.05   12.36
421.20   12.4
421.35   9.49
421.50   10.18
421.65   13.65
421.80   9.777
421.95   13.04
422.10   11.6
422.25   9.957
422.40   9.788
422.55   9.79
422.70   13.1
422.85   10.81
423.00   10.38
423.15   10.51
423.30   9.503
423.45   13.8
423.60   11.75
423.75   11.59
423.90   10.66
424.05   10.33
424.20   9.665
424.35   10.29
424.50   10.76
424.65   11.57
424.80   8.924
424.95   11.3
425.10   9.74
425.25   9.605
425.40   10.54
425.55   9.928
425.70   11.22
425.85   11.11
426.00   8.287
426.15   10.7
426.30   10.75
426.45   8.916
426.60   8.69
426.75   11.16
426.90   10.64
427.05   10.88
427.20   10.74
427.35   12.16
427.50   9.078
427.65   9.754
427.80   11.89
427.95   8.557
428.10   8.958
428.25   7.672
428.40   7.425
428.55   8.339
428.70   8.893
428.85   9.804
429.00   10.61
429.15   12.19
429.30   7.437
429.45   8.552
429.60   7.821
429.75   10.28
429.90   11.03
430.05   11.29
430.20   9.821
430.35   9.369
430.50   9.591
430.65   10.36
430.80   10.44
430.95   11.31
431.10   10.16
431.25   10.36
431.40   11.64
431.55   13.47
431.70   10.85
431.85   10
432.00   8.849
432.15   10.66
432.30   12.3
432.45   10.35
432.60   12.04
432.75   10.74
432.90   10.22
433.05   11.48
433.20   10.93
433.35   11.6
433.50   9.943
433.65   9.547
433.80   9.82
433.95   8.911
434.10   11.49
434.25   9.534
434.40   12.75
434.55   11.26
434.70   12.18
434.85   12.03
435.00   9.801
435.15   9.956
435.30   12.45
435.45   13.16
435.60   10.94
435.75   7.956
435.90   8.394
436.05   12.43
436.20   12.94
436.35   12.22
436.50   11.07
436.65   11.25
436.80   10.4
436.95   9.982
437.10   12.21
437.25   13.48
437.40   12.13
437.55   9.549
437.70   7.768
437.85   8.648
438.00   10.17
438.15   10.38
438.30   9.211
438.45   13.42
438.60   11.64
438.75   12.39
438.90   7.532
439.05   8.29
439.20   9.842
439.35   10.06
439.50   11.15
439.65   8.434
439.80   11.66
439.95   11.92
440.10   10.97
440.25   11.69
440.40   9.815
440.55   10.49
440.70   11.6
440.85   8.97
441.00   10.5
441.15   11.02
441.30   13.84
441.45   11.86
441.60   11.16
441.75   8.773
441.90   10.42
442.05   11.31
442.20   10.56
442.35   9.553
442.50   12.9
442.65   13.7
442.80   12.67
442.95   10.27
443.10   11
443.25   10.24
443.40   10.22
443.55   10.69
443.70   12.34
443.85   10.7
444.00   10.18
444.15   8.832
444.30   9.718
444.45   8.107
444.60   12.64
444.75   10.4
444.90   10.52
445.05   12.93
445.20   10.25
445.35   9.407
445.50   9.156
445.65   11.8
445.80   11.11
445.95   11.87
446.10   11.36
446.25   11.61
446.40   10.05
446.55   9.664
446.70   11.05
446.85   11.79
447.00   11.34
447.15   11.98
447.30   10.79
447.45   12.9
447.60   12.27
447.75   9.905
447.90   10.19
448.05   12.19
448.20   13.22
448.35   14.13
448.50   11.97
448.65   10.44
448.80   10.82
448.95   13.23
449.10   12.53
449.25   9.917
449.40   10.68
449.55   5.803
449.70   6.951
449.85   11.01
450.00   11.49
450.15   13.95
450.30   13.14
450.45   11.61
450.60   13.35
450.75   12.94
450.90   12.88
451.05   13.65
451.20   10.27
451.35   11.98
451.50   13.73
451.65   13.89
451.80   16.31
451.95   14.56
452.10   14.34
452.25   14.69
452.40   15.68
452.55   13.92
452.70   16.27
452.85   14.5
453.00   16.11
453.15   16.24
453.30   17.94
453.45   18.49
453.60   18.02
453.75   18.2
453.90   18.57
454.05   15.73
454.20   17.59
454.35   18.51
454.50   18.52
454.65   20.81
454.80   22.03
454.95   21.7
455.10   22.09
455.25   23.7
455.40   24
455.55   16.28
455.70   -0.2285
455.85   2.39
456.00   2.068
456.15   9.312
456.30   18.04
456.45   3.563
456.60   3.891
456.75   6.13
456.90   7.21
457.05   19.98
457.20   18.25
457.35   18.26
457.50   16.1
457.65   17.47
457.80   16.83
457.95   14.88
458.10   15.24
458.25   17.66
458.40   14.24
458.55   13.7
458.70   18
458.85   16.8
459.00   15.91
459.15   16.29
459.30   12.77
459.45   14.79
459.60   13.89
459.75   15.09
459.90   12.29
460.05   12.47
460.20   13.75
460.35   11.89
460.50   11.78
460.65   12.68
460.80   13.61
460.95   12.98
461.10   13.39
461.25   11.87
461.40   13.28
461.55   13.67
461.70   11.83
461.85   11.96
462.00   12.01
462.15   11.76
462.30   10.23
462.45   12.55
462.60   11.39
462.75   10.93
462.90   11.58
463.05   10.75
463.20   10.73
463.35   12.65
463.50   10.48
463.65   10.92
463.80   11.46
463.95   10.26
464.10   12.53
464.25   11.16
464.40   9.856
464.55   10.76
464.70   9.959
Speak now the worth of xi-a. 13.7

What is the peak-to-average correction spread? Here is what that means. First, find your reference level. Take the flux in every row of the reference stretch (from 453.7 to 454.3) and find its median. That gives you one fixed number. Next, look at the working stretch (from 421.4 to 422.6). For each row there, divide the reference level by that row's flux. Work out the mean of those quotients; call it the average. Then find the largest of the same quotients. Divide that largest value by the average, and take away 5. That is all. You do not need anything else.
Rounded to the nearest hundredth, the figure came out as -3.90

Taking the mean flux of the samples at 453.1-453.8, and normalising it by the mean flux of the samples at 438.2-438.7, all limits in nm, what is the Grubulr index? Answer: 1.6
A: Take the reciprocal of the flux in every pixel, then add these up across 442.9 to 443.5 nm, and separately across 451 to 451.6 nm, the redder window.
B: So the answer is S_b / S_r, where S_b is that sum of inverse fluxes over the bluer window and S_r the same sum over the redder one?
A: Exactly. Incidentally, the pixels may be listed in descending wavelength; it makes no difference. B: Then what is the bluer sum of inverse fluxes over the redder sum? 1.17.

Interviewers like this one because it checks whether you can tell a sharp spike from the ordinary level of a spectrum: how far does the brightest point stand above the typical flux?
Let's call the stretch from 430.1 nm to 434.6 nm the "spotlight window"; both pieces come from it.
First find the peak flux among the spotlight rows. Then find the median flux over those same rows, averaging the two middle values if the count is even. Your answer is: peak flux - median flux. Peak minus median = 3.1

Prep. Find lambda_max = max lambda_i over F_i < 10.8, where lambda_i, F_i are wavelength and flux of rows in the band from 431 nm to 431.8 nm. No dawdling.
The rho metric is 431.25 nm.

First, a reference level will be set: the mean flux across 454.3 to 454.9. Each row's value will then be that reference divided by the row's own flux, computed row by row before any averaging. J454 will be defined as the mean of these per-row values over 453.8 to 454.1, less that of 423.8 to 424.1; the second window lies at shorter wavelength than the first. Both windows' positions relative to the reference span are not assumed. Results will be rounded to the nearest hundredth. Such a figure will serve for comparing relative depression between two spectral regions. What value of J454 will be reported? -0.73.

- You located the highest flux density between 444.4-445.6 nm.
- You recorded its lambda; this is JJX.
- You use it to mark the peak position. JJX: 445.05 nm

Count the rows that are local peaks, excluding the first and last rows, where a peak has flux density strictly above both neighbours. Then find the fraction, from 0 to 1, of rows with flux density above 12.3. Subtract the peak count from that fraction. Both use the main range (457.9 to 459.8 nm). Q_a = -3.0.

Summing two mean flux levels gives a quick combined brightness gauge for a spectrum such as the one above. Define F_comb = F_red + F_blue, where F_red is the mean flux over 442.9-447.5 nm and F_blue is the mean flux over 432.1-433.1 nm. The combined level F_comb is 21.9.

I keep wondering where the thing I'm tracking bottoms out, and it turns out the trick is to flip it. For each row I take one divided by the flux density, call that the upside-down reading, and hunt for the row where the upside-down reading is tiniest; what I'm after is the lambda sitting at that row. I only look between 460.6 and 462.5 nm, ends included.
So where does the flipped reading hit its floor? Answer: 461.55 nm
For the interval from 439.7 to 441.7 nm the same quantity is 441.30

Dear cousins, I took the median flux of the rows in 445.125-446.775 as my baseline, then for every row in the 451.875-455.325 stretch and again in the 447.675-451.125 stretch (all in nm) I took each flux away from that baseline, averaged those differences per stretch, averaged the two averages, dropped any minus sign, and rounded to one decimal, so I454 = 3.6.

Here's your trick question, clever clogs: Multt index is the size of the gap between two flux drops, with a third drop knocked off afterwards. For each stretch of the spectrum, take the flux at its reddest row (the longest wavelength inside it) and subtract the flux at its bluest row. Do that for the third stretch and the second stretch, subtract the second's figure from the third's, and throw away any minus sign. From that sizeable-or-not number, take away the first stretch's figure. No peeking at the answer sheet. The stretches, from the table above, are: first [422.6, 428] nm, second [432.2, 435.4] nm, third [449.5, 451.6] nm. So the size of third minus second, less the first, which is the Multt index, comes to 12.3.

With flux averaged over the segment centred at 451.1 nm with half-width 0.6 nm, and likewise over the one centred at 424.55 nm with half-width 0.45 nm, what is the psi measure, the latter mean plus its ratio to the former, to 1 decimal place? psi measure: 11.2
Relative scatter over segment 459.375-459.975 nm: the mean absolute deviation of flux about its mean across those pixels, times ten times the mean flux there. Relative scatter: 130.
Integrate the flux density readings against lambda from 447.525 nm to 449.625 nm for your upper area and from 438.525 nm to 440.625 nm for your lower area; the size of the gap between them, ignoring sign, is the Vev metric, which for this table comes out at 1.7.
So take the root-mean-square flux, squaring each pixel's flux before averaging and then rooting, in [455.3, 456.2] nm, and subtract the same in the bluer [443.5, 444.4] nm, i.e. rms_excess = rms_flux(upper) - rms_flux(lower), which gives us 2.0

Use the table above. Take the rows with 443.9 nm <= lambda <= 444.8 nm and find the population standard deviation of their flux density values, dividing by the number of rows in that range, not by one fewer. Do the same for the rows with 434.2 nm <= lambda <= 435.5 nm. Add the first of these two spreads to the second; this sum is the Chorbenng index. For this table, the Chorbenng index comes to 2.72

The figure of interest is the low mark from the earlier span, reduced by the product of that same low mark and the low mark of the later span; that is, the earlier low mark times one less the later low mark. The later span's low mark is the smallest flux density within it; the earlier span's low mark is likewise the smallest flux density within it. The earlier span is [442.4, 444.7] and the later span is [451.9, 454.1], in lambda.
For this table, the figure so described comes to -105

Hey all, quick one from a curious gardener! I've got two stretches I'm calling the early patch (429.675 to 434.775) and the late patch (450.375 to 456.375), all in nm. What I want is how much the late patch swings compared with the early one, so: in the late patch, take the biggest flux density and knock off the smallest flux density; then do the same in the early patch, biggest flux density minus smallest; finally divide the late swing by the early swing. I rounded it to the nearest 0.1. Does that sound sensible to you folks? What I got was 5.2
